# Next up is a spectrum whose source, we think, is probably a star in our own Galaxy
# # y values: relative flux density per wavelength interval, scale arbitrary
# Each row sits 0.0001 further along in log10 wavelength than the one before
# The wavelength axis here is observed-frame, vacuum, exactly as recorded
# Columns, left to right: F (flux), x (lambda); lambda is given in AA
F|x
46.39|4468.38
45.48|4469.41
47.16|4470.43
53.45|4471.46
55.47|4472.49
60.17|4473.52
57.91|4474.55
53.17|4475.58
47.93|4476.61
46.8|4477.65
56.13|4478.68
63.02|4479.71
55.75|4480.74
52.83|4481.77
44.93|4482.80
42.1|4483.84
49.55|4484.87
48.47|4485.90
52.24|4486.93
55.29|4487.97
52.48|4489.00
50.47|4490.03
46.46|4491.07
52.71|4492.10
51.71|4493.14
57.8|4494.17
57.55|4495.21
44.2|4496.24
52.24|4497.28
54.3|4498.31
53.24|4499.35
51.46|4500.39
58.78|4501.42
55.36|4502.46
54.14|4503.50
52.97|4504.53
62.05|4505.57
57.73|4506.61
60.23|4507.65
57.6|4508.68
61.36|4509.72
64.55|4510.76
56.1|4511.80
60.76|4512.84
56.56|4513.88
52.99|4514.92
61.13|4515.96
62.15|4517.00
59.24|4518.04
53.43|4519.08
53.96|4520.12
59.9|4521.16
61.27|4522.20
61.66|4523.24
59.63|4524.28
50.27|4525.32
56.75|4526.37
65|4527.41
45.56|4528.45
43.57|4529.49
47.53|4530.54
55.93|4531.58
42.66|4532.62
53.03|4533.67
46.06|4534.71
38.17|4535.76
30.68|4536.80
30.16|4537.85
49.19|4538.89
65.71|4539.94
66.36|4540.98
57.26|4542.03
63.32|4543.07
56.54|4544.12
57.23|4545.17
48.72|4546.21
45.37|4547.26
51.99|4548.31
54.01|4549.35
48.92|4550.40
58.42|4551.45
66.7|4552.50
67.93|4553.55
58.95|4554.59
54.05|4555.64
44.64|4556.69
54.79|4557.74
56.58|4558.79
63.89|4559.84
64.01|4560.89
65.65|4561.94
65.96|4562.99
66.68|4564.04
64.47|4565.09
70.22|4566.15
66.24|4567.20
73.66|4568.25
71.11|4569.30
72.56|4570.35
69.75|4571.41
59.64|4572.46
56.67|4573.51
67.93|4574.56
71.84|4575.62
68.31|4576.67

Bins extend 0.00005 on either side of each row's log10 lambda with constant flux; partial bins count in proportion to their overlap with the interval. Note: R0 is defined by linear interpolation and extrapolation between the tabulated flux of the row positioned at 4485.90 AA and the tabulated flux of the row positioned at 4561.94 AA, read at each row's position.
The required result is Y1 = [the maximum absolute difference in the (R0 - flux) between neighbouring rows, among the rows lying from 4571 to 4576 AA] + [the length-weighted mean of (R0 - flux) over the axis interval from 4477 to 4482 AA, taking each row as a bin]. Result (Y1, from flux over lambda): 3.2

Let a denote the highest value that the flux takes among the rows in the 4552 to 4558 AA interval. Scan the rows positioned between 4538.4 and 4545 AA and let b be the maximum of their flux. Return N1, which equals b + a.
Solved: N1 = 134.3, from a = 67.93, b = 66.36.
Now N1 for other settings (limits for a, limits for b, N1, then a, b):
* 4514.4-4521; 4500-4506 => 124.2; 62.15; 62.05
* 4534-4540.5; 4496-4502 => 124.5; 65.71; 58.78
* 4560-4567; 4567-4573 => 143.9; 70.22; 73.66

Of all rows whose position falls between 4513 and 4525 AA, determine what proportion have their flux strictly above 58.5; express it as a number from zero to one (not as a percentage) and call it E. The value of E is 0.64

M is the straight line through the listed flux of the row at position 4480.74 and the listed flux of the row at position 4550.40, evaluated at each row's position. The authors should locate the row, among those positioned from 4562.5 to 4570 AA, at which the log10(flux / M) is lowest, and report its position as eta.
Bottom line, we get 4565.09 AA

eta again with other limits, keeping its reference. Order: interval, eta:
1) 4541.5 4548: 4547.26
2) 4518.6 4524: 4519.08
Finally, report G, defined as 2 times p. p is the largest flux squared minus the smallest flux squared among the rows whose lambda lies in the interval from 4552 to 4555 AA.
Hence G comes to 2279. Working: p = 1139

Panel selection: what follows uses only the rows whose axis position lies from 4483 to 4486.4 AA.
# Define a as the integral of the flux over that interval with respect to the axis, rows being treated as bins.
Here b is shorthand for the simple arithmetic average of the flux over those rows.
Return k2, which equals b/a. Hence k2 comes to 0.295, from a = 158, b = 47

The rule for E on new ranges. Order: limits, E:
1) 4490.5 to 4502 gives 0.09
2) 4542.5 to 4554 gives 0.27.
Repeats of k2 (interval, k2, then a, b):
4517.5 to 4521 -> 0.283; 196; 56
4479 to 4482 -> 0.331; 173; 57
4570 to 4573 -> 0.335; 201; 67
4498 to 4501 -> 0.333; 159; 53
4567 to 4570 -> 0.330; 213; 70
